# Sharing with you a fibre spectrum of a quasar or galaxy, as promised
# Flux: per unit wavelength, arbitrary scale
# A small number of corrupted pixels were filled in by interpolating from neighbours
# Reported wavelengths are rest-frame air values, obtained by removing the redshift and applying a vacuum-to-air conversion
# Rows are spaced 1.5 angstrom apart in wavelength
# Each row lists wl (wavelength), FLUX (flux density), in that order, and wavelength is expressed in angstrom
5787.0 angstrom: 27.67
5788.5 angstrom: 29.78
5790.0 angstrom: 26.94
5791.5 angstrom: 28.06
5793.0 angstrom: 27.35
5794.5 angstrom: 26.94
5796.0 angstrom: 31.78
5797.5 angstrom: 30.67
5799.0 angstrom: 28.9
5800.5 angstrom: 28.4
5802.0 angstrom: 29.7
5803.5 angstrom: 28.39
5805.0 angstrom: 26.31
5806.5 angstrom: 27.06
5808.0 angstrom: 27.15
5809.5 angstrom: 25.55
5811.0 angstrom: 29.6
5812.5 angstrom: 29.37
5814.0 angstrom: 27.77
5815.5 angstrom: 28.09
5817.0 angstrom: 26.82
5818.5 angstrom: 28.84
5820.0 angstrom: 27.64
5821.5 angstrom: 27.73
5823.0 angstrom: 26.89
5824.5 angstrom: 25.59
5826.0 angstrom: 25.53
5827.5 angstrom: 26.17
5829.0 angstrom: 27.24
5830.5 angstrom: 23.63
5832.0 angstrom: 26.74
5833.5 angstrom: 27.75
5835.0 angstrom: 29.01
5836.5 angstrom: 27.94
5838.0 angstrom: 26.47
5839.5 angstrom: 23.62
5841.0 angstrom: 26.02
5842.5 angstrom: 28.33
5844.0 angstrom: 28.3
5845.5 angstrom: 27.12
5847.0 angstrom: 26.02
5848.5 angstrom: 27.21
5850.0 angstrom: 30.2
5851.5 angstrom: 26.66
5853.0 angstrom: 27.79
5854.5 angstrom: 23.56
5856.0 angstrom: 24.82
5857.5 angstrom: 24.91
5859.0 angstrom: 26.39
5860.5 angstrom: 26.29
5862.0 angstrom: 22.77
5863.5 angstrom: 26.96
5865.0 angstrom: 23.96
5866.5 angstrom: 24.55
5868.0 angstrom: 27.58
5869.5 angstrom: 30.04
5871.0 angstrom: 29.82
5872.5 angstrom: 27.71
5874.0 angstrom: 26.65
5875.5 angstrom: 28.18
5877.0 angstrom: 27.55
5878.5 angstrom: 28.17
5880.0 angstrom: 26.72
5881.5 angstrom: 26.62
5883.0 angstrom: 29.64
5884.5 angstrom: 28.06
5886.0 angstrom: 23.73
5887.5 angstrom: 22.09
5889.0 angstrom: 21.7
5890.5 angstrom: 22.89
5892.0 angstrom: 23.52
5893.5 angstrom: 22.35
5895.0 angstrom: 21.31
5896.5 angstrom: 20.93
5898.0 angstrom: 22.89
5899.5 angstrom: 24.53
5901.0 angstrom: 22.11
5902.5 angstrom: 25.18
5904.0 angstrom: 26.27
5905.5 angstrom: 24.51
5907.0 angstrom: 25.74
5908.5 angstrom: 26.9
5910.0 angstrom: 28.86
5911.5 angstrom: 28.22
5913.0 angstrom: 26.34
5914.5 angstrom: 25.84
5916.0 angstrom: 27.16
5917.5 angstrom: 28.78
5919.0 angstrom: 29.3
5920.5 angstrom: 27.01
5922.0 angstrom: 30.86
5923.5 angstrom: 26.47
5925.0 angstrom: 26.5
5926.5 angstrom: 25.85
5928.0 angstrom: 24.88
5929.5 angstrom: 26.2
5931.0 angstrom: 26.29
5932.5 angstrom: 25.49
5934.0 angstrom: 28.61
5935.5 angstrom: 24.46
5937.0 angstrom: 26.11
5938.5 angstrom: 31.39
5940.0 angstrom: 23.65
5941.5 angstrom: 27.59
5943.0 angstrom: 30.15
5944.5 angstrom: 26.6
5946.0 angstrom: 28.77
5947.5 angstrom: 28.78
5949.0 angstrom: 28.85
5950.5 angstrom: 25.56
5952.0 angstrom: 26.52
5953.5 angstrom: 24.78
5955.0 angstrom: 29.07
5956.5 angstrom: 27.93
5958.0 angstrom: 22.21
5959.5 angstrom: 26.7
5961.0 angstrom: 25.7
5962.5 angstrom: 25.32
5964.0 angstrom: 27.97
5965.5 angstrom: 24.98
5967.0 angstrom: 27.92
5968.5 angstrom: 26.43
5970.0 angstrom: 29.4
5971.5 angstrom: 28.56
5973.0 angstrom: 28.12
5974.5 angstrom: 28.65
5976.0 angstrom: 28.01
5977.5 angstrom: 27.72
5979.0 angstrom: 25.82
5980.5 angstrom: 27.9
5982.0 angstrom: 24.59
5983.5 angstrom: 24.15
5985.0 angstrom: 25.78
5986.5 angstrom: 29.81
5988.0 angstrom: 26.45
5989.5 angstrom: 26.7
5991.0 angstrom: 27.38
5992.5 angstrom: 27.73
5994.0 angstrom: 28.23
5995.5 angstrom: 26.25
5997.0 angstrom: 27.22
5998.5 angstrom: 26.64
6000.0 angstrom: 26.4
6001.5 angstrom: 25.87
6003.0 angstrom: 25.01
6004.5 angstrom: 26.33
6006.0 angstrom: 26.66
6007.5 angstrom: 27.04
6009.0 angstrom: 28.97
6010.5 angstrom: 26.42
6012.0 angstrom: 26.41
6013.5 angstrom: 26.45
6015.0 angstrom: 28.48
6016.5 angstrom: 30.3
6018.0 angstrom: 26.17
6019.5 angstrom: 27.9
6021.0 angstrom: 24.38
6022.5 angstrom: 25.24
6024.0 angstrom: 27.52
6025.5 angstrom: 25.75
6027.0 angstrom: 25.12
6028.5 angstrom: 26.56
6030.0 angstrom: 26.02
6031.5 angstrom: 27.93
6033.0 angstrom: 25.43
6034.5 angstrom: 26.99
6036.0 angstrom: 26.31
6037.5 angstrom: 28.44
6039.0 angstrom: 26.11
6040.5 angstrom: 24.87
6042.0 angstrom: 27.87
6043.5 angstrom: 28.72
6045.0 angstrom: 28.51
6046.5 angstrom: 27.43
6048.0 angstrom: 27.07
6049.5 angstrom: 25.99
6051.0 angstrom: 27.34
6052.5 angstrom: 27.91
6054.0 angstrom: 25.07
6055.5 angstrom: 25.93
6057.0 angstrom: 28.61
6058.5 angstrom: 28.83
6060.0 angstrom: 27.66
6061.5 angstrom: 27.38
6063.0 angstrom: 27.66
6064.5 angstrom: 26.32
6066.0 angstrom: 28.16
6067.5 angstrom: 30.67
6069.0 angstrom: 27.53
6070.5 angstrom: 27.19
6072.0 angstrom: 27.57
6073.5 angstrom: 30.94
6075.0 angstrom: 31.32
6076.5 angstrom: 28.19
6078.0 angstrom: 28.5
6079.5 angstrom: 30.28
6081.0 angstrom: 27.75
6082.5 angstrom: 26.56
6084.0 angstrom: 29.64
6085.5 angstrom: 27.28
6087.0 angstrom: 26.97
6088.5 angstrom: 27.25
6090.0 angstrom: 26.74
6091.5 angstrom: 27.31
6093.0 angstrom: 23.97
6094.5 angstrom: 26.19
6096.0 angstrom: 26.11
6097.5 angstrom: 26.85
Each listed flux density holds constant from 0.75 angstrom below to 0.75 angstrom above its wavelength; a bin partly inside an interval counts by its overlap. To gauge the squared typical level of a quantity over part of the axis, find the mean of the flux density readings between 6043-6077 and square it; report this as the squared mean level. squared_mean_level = 779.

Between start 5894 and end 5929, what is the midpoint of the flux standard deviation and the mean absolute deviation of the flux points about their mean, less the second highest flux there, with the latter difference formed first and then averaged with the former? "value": -12.5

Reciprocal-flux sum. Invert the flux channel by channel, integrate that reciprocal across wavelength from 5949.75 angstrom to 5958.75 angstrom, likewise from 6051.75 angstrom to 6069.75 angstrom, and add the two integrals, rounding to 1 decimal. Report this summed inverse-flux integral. 1.0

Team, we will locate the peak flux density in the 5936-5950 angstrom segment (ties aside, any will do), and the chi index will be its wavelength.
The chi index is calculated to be 5938.5 angstrom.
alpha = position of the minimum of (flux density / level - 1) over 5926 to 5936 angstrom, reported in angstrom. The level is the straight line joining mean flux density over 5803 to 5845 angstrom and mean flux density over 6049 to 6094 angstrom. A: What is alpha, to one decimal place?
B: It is 5935.5 angstrom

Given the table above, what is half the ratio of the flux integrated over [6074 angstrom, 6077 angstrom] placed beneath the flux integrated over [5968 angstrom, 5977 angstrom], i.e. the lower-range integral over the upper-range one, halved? 1.4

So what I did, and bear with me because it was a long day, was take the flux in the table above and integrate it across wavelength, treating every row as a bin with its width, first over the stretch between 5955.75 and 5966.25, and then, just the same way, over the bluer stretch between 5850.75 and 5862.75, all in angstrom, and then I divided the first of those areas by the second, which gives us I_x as 0.9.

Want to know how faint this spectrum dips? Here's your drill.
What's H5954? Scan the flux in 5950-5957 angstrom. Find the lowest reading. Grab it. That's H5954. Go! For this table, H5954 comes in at 24.78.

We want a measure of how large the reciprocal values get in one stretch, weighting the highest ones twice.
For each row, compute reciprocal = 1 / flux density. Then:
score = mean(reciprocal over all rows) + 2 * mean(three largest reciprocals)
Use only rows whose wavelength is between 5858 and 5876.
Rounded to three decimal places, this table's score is 0.122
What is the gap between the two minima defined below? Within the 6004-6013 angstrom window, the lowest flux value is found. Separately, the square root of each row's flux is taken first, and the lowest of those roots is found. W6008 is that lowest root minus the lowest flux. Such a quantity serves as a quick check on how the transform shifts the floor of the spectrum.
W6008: -21.2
